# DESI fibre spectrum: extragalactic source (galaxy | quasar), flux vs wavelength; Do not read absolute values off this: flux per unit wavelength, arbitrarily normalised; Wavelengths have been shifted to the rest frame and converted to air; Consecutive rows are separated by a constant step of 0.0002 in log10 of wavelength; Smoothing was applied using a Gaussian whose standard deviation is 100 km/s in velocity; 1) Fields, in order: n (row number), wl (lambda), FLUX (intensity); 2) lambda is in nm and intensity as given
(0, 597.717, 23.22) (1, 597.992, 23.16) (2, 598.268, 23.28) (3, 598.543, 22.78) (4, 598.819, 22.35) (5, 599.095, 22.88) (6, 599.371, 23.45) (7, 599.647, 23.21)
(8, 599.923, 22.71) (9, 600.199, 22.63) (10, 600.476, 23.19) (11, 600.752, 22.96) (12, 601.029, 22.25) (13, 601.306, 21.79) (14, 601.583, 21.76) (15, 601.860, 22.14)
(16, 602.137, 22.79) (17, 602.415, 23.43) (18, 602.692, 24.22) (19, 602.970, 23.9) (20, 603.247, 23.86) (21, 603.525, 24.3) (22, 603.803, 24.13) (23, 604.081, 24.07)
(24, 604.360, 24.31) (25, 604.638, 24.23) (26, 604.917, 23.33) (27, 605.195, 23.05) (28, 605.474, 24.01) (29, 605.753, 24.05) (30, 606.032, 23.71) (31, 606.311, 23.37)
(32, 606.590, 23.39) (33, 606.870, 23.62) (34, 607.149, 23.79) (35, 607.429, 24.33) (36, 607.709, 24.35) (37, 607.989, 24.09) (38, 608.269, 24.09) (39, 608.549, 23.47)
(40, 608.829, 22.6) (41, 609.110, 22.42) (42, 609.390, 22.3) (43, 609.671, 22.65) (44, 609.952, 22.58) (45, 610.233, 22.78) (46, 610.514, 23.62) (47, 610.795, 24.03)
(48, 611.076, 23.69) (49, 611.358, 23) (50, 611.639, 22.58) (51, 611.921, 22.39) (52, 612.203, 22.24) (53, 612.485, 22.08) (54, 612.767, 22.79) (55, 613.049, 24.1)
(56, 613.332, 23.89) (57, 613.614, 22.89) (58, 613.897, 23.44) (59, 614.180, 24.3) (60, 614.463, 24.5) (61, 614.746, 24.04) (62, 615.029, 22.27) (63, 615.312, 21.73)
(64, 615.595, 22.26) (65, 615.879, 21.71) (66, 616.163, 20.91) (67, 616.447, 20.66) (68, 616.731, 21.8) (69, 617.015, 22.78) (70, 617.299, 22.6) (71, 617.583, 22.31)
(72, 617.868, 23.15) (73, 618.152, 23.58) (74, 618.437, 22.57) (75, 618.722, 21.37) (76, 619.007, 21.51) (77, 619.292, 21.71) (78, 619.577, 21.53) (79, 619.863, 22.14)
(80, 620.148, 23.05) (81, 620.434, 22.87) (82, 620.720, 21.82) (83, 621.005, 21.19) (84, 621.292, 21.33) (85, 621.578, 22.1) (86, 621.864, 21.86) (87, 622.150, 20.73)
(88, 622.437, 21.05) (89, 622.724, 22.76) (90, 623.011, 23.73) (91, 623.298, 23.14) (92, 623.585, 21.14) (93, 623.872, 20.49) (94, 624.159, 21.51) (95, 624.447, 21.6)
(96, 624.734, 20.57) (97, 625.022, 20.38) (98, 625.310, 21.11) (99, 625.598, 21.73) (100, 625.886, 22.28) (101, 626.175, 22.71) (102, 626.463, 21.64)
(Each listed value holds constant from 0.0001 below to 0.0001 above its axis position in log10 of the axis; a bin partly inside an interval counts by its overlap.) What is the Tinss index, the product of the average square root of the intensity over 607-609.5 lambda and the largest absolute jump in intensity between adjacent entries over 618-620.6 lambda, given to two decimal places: 5.82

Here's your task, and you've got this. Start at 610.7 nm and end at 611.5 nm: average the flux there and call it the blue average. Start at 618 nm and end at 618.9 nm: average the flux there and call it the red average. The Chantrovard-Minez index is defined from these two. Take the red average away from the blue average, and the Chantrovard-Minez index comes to 1.1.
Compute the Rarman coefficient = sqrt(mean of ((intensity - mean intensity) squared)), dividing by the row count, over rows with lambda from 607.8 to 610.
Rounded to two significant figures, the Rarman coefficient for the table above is 0.70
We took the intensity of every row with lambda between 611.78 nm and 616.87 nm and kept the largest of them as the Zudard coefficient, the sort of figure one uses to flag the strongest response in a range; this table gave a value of 24.5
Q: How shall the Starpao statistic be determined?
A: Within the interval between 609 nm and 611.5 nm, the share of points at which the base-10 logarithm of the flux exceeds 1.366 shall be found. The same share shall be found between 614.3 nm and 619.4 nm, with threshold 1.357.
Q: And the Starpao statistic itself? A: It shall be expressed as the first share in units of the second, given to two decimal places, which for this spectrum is 1.20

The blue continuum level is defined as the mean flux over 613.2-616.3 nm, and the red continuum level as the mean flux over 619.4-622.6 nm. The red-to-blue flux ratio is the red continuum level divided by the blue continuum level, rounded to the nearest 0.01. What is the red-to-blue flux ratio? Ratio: 0.95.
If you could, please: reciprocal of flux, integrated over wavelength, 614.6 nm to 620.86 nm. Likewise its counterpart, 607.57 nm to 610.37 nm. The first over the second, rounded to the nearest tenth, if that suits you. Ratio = 2.3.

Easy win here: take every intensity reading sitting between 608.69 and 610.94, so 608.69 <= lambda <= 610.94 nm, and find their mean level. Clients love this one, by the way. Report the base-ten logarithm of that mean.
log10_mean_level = 1.36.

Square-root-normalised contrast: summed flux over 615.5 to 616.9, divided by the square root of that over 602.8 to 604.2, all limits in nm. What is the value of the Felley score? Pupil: 9.8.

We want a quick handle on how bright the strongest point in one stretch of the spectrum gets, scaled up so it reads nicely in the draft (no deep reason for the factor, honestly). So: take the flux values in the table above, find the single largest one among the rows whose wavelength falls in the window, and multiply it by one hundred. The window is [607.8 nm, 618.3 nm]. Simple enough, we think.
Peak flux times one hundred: 2450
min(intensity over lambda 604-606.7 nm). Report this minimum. 23.05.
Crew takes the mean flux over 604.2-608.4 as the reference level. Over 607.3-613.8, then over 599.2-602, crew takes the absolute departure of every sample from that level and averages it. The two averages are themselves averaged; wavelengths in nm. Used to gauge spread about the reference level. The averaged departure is 1.04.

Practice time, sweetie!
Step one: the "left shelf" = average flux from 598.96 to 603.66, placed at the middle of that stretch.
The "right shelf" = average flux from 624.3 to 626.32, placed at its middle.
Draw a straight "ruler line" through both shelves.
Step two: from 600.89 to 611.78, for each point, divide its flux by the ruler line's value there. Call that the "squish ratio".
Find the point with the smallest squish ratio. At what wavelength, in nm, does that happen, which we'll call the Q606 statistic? 601.583 nm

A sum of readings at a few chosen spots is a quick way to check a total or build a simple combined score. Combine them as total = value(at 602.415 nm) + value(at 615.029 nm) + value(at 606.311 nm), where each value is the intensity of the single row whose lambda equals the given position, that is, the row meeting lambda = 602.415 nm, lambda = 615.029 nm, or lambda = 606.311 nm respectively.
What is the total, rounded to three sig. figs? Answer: 69.1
